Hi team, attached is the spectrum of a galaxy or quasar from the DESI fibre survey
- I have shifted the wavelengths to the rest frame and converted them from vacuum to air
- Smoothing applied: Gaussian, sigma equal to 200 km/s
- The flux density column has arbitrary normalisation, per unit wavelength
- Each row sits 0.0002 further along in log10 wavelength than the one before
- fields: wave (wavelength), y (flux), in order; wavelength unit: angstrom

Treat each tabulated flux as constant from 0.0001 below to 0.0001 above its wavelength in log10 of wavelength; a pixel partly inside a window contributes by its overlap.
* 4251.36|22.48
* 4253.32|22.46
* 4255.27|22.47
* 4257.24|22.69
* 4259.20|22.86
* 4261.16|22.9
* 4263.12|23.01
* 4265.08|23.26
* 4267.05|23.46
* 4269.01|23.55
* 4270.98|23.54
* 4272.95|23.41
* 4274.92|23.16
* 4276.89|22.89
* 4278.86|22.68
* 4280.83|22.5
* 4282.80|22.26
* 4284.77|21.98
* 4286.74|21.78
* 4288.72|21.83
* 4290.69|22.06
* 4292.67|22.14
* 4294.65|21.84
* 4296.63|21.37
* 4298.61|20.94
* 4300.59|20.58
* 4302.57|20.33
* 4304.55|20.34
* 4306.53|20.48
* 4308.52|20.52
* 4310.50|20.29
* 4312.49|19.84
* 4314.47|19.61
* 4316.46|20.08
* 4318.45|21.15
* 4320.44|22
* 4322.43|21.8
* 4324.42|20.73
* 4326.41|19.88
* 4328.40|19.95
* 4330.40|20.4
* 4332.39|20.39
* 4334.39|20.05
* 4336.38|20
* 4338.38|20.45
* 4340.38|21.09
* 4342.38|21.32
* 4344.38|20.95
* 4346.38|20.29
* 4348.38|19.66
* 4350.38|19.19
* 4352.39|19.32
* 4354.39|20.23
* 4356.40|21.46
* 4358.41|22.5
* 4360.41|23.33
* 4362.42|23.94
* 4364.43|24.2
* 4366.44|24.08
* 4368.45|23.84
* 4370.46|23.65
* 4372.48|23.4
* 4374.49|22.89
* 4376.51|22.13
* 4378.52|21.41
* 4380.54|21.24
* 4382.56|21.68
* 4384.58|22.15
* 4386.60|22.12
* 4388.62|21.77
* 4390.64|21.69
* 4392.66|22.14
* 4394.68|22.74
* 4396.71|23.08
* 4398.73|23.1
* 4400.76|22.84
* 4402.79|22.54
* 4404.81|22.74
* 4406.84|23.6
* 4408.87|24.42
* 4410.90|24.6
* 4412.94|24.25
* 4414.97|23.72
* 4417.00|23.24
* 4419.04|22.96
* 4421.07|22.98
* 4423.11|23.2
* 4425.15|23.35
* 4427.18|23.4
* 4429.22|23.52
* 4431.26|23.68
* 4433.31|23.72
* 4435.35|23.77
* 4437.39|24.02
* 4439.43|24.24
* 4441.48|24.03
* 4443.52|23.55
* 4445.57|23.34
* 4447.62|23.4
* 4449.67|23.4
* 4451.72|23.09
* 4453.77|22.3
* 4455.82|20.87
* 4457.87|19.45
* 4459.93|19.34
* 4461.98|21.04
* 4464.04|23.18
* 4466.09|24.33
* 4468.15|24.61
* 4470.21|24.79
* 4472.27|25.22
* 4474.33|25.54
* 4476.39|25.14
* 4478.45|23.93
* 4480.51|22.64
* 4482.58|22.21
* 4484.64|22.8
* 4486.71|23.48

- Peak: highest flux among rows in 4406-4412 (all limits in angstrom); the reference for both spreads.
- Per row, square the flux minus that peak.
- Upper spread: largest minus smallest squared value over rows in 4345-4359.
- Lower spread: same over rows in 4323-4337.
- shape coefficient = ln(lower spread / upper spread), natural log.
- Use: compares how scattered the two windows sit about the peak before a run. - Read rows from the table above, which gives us -1.23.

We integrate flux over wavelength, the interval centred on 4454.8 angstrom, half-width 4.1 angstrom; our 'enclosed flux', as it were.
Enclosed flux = 176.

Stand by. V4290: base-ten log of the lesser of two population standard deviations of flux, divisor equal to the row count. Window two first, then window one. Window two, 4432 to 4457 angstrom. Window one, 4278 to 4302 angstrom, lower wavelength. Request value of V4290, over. -0.23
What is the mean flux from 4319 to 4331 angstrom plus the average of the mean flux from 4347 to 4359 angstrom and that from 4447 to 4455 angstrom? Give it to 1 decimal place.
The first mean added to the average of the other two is 42.5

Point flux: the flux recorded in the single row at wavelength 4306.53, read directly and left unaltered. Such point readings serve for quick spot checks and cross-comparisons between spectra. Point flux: 20.48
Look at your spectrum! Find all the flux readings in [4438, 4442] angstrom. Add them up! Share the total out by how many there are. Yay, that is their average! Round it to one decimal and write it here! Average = 24.1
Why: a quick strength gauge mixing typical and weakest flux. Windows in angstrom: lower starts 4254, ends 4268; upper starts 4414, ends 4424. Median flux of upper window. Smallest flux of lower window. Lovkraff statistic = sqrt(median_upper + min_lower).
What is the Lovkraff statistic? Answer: 6.8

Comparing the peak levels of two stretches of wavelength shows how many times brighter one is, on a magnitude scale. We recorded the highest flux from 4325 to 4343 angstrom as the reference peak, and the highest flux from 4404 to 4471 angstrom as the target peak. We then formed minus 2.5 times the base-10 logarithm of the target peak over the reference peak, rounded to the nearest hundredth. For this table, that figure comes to -0.16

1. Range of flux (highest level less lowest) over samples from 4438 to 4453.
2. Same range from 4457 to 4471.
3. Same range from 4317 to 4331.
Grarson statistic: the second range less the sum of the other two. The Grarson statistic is 2.2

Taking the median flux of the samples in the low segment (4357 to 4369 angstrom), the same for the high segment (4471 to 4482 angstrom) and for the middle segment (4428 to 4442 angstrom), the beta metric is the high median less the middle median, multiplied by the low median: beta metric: 33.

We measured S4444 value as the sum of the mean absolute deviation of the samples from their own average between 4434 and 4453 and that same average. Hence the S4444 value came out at 24.0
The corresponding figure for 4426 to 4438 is 23.8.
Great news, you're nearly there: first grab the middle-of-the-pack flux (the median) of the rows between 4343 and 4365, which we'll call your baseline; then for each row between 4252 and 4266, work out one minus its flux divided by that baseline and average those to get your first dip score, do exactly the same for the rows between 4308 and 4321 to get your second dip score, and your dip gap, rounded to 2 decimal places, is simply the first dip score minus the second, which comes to -0.11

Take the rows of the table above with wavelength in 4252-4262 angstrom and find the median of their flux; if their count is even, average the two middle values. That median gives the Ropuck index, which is 22.7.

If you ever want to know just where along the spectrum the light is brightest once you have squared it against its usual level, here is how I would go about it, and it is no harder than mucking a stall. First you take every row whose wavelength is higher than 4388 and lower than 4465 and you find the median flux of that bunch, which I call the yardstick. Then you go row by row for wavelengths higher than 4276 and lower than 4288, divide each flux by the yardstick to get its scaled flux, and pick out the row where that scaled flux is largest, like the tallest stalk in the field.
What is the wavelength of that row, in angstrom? 4276.89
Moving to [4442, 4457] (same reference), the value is 4443.52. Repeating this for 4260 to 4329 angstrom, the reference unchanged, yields 4269.01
